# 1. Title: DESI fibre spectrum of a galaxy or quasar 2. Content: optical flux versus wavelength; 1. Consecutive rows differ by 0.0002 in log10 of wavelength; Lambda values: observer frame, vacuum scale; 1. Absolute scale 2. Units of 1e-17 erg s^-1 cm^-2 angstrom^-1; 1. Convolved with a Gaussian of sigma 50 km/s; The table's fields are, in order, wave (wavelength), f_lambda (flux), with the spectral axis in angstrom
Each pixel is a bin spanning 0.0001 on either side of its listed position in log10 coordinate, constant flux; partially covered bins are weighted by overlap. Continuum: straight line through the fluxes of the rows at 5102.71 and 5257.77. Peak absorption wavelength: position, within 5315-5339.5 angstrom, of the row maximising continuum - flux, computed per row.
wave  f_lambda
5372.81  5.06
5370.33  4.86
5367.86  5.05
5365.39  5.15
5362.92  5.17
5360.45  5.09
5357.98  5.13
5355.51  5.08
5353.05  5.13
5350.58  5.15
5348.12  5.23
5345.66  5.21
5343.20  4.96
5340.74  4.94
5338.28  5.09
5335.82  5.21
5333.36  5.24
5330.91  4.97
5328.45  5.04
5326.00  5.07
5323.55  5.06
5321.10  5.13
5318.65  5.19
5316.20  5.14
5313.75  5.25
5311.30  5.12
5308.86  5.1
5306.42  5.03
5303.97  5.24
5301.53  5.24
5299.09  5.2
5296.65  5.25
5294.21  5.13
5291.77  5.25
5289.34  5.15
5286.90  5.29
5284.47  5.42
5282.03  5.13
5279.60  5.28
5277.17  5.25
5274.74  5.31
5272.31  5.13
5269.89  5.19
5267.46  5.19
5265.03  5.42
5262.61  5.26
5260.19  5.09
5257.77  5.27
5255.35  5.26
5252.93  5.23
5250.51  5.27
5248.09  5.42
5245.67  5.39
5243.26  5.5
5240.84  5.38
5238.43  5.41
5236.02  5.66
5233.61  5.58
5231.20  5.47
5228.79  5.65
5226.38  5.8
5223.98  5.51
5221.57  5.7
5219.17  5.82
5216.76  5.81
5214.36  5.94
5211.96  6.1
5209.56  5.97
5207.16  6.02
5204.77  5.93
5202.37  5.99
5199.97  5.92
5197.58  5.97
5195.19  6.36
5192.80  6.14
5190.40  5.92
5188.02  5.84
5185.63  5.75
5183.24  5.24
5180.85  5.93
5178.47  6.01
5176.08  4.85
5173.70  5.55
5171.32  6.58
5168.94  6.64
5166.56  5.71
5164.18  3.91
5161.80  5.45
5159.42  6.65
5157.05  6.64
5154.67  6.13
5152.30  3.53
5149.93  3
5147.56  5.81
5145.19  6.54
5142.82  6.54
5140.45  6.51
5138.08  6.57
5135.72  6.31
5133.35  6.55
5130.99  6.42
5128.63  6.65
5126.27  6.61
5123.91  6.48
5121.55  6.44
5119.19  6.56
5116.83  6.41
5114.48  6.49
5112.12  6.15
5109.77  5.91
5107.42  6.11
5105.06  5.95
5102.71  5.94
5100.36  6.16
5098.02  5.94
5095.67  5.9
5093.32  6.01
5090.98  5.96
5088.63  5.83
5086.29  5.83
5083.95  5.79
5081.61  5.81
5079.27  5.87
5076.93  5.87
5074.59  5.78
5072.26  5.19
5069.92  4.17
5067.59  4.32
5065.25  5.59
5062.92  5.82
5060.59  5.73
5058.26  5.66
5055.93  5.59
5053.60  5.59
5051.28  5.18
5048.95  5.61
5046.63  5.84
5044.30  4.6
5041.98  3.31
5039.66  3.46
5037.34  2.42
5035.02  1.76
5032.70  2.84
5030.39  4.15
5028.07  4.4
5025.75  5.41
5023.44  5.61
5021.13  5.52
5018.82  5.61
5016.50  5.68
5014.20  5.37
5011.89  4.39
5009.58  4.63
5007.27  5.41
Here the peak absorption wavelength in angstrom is 5330.91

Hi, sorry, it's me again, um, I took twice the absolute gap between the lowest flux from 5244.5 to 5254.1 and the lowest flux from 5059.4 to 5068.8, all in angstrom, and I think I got 1.8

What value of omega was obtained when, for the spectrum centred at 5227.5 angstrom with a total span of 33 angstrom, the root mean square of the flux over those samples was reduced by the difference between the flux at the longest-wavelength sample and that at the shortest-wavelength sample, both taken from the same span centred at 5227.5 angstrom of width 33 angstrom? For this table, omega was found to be 6.27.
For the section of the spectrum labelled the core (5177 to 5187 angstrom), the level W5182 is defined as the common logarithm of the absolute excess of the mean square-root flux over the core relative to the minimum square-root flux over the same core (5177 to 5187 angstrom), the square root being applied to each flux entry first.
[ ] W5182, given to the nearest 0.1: -1.0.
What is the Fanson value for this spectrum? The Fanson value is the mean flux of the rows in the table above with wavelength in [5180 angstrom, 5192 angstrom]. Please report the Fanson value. 5.74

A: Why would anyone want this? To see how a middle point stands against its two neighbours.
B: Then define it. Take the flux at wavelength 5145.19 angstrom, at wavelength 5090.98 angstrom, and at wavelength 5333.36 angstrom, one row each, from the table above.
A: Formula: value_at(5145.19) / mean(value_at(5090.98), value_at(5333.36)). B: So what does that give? 1.17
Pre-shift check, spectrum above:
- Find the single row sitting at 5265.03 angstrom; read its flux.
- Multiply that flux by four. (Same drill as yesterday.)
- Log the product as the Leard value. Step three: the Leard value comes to 21.7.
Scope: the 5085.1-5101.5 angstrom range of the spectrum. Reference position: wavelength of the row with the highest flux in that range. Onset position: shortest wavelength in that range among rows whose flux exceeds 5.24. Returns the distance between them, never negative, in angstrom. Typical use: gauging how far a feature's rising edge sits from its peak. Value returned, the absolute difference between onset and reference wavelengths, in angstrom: 14.1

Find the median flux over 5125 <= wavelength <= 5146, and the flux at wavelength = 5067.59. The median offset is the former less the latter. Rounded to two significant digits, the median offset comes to 2.2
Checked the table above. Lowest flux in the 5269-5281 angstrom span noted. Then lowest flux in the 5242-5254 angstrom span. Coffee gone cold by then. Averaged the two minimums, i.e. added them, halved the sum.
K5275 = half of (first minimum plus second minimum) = 5.18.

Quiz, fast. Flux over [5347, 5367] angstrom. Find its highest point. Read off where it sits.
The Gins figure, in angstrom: 5348.12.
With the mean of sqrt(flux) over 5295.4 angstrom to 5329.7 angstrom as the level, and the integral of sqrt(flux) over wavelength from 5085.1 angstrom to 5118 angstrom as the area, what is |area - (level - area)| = 159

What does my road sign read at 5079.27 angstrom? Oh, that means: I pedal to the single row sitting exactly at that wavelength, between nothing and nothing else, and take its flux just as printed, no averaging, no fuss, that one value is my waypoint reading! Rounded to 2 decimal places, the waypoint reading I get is 5.87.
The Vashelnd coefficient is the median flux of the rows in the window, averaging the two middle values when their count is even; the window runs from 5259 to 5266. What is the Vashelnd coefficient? 5.3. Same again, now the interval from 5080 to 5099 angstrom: 5.9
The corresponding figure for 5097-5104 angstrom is 5.9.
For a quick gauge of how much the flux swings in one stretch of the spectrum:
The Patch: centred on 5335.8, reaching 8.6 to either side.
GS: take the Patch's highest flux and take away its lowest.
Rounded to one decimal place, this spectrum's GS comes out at 0.3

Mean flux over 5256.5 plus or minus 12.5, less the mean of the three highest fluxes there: -0.13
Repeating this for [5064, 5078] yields -0.59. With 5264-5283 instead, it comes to -0.10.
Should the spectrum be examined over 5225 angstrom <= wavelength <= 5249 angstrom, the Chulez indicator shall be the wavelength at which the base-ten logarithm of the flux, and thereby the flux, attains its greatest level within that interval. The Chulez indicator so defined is 5226.38 angstrom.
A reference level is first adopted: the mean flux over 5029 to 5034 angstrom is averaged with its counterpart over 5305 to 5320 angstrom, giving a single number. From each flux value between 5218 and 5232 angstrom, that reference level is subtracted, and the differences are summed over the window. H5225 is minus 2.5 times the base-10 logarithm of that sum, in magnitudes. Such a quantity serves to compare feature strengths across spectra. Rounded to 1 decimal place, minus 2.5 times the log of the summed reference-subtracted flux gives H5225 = -2.3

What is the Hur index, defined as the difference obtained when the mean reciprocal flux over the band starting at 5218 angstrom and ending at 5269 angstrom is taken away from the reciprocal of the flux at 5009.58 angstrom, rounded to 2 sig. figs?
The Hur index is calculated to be 0.032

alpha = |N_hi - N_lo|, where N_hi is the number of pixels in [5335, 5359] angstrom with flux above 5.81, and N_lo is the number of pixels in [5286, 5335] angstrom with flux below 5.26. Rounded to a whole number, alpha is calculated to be 19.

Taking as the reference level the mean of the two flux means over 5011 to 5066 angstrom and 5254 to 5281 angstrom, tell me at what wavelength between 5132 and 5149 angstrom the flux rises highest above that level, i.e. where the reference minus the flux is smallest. 5138.08 angstrom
